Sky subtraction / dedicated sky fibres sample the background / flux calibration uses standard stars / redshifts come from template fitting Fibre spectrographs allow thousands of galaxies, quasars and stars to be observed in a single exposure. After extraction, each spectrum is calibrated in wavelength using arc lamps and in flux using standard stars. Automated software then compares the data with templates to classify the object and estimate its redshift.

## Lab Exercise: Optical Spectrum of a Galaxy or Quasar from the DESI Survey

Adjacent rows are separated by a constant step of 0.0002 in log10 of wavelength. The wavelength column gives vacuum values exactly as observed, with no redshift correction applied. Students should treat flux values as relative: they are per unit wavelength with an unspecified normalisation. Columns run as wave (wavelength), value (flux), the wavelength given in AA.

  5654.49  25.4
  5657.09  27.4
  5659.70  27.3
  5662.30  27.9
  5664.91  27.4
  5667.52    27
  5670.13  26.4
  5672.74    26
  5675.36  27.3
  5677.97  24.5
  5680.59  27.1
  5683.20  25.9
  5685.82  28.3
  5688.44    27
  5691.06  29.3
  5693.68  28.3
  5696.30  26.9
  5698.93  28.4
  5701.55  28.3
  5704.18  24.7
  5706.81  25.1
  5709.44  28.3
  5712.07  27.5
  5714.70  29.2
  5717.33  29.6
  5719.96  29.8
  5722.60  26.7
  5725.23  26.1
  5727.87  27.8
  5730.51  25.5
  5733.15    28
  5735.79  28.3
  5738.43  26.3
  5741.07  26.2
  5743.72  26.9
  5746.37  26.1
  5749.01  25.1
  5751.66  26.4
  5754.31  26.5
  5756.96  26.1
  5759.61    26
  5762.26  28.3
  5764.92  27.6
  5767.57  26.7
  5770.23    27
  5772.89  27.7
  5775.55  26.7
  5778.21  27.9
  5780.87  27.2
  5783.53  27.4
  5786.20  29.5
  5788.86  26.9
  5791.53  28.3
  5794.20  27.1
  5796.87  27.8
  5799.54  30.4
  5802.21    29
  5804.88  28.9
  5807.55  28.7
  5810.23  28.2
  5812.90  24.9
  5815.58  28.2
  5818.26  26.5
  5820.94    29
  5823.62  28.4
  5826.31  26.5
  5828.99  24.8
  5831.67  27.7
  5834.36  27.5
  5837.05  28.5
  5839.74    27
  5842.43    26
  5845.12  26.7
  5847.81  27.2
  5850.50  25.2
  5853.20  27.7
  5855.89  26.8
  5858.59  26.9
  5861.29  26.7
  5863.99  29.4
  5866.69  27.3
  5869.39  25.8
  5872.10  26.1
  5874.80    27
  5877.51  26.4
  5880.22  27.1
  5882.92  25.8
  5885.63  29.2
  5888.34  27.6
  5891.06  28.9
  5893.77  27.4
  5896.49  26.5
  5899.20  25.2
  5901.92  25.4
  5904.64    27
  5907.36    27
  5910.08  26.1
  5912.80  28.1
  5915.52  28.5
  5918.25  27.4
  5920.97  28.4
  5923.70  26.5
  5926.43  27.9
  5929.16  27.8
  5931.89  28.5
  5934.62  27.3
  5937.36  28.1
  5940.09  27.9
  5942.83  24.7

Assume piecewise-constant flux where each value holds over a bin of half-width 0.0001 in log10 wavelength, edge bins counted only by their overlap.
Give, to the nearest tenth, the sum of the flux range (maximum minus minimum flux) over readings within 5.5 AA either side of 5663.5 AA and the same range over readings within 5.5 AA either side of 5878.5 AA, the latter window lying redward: 2.2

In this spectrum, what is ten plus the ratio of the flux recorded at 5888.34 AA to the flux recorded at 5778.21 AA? 11.0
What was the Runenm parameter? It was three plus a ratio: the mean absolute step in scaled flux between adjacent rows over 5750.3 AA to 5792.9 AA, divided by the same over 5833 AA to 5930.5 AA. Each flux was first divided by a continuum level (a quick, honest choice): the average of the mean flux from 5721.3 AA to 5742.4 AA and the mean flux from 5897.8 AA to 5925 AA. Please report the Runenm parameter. 3.8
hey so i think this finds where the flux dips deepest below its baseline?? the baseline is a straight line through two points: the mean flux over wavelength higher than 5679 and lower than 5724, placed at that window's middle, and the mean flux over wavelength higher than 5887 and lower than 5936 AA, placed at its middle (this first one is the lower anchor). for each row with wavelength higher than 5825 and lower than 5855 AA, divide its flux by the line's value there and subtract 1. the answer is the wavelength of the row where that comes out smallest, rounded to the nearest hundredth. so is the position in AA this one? 5828.99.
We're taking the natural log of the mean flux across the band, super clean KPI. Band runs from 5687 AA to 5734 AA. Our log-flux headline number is 3.32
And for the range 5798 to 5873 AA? 3.31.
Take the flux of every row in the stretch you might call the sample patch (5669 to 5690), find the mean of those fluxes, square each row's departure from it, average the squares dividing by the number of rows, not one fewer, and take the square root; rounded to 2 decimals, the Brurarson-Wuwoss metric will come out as 1.07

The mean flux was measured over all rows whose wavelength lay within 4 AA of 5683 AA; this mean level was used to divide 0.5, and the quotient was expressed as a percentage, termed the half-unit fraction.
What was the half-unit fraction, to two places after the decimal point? 1.85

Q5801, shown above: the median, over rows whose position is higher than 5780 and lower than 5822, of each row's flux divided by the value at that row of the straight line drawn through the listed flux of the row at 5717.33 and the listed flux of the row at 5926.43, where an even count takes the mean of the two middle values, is 0.977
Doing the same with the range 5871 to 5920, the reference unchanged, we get 0.960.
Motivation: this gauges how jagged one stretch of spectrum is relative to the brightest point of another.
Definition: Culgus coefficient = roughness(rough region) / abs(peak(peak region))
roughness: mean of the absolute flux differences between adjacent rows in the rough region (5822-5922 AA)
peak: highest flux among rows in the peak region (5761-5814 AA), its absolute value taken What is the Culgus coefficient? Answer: 0.041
